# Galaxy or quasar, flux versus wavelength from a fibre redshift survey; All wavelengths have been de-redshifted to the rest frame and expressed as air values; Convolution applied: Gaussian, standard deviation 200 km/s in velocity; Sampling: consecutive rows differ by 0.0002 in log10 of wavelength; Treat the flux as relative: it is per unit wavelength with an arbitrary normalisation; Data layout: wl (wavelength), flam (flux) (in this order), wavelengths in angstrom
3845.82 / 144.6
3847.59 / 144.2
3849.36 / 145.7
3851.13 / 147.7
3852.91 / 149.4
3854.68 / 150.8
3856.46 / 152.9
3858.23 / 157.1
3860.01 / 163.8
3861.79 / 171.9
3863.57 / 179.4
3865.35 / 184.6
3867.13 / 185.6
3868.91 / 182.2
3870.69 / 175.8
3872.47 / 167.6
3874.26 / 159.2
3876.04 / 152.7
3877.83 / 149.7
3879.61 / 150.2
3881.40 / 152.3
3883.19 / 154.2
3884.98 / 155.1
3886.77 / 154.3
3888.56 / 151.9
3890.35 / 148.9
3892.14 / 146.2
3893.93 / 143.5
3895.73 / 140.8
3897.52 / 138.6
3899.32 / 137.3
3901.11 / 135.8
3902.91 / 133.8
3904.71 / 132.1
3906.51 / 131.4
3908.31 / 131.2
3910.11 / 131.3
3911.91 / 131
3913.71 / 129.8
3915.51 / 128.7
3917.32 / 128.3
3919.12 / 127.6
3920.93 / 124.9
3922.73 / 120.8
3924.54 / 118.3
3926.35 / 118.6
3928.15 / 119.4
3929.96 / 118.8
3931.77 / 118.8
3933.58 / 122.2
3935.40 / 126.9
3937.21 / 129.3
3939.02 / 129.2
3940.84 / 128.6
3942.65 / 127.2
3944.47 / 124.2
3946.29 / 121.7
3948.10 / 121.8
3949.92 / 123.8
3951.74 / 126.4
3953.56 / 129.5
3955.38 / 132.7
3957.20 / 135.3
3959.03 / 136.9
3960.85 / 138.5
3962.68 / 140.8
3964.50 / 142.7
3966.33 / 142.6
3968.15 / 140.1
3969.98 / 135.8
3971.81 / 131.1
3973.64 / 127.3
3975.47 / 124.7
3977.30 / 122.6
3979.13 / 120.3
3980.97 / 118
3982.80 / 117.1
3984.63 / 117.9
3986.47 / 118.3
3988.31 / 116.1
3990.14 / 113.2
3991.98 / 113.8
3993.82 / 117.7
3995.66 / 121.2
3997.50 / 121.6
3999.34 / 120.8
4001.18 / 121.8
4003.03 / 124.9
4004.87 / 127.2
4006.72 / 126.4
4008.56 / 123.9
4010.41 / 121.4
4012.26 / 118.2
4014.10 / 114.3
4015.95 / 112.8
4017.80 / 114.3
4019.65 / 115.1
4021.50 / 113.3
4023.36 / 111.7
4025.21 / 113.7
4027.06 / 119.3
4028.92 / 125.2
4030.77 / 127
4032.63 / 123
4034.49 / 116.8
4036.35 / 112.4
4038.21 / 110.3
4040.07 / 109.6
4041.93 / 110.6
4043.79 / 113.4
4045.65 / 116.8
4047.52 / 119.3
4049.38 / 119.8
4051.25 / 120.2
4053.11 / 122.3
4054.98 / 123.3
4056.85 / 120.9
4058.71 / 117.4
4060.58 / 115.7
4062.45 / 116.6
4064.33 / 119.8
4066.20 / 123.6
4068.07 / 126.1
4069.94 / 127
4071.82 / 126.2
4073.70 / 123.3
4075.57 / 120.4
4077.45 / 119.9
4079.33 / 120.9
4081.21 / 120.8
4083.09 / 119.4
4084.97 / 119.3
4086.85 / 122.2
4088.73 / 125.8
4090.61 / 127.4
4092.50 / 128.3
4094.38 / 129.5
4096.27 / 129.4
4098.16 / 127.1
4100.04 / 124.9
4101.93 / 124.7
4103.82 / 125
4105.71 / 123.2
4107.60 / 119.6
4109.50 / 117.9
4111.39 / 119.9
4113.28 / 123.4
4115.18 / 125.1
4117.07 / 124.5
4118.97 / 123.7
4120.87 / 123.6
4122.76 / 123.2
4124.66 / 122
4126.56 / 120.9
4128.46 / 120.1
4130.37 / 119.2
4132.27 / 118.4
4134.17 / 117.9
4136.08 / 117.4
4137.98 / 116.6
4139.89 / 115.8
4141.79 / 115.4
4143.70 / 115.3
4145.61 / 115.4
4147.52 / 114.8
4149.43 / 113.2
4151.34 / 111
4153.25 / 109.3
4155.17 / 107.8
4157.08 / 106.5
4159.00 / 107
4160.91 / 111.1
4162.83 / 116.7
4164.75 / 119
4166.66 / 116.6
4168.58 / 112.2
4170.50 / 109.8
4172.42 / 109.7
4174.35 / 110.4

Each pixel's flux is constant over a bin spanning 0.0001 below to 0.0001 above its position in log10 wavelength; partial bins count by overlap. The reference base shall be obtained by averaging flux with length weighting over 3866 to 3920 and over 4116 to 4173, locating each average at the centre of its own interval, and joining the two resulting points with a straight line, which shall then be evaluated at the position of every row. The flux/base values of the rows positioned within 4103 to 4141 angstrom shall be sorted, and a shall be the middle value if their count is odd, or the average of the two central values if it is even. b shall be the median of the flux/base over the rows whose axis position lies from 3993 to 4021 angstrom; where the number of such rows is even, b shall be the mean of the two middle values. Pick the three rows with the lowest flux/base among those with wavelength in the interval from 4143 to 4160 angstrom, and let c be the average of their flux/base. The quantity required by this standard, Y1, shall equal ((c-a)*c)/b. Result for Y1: -0.09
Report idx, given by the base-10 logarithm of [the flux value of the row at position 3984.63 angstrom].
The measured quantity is 2.07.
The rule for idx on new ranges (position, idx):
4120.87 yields 2.09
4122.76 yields 2.09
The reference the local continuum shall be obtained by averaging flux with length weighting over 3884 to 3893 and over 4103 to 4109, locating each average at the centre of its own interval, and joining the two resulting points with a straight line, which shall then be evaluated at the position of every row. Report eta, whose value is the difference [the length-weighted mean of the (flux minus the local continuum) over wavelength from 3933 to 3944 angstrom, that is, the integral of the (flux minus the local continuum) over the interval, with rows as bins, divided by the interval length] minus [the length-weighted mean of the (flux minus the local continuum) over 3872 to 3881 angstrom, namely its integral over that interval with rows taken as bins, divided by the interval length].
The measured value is -20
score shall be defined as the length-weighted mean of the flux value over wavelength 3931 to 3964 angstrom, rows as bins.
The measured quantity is 129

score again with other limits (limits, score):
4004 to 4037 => 119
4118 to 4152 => 118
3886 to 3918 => 137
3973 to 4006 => 120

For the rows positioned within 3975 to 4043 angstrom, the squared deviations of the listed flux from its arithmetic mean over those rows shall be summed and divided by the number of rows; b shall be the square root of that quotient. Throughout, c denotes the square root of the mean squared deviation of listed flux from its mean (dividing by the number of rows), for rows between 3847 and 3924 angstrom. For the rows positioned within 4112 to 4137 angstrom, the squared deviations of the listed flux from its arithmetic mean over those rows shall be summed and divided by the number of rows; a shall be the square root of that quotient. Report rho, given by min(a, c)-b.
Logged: -2.5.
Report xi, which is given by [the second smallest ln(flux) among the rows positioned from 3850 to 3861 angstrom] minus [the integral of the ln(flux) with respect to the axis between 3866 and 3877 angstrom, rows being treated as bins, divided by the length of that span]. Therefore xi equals -0.13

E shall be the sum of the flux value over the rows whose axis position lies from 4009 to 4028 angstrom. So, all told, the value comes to 1154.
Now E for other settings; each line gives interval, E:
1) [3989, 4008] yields 1209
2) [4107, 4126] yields 1223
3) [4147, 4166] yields 1116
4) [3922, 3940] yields 1222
